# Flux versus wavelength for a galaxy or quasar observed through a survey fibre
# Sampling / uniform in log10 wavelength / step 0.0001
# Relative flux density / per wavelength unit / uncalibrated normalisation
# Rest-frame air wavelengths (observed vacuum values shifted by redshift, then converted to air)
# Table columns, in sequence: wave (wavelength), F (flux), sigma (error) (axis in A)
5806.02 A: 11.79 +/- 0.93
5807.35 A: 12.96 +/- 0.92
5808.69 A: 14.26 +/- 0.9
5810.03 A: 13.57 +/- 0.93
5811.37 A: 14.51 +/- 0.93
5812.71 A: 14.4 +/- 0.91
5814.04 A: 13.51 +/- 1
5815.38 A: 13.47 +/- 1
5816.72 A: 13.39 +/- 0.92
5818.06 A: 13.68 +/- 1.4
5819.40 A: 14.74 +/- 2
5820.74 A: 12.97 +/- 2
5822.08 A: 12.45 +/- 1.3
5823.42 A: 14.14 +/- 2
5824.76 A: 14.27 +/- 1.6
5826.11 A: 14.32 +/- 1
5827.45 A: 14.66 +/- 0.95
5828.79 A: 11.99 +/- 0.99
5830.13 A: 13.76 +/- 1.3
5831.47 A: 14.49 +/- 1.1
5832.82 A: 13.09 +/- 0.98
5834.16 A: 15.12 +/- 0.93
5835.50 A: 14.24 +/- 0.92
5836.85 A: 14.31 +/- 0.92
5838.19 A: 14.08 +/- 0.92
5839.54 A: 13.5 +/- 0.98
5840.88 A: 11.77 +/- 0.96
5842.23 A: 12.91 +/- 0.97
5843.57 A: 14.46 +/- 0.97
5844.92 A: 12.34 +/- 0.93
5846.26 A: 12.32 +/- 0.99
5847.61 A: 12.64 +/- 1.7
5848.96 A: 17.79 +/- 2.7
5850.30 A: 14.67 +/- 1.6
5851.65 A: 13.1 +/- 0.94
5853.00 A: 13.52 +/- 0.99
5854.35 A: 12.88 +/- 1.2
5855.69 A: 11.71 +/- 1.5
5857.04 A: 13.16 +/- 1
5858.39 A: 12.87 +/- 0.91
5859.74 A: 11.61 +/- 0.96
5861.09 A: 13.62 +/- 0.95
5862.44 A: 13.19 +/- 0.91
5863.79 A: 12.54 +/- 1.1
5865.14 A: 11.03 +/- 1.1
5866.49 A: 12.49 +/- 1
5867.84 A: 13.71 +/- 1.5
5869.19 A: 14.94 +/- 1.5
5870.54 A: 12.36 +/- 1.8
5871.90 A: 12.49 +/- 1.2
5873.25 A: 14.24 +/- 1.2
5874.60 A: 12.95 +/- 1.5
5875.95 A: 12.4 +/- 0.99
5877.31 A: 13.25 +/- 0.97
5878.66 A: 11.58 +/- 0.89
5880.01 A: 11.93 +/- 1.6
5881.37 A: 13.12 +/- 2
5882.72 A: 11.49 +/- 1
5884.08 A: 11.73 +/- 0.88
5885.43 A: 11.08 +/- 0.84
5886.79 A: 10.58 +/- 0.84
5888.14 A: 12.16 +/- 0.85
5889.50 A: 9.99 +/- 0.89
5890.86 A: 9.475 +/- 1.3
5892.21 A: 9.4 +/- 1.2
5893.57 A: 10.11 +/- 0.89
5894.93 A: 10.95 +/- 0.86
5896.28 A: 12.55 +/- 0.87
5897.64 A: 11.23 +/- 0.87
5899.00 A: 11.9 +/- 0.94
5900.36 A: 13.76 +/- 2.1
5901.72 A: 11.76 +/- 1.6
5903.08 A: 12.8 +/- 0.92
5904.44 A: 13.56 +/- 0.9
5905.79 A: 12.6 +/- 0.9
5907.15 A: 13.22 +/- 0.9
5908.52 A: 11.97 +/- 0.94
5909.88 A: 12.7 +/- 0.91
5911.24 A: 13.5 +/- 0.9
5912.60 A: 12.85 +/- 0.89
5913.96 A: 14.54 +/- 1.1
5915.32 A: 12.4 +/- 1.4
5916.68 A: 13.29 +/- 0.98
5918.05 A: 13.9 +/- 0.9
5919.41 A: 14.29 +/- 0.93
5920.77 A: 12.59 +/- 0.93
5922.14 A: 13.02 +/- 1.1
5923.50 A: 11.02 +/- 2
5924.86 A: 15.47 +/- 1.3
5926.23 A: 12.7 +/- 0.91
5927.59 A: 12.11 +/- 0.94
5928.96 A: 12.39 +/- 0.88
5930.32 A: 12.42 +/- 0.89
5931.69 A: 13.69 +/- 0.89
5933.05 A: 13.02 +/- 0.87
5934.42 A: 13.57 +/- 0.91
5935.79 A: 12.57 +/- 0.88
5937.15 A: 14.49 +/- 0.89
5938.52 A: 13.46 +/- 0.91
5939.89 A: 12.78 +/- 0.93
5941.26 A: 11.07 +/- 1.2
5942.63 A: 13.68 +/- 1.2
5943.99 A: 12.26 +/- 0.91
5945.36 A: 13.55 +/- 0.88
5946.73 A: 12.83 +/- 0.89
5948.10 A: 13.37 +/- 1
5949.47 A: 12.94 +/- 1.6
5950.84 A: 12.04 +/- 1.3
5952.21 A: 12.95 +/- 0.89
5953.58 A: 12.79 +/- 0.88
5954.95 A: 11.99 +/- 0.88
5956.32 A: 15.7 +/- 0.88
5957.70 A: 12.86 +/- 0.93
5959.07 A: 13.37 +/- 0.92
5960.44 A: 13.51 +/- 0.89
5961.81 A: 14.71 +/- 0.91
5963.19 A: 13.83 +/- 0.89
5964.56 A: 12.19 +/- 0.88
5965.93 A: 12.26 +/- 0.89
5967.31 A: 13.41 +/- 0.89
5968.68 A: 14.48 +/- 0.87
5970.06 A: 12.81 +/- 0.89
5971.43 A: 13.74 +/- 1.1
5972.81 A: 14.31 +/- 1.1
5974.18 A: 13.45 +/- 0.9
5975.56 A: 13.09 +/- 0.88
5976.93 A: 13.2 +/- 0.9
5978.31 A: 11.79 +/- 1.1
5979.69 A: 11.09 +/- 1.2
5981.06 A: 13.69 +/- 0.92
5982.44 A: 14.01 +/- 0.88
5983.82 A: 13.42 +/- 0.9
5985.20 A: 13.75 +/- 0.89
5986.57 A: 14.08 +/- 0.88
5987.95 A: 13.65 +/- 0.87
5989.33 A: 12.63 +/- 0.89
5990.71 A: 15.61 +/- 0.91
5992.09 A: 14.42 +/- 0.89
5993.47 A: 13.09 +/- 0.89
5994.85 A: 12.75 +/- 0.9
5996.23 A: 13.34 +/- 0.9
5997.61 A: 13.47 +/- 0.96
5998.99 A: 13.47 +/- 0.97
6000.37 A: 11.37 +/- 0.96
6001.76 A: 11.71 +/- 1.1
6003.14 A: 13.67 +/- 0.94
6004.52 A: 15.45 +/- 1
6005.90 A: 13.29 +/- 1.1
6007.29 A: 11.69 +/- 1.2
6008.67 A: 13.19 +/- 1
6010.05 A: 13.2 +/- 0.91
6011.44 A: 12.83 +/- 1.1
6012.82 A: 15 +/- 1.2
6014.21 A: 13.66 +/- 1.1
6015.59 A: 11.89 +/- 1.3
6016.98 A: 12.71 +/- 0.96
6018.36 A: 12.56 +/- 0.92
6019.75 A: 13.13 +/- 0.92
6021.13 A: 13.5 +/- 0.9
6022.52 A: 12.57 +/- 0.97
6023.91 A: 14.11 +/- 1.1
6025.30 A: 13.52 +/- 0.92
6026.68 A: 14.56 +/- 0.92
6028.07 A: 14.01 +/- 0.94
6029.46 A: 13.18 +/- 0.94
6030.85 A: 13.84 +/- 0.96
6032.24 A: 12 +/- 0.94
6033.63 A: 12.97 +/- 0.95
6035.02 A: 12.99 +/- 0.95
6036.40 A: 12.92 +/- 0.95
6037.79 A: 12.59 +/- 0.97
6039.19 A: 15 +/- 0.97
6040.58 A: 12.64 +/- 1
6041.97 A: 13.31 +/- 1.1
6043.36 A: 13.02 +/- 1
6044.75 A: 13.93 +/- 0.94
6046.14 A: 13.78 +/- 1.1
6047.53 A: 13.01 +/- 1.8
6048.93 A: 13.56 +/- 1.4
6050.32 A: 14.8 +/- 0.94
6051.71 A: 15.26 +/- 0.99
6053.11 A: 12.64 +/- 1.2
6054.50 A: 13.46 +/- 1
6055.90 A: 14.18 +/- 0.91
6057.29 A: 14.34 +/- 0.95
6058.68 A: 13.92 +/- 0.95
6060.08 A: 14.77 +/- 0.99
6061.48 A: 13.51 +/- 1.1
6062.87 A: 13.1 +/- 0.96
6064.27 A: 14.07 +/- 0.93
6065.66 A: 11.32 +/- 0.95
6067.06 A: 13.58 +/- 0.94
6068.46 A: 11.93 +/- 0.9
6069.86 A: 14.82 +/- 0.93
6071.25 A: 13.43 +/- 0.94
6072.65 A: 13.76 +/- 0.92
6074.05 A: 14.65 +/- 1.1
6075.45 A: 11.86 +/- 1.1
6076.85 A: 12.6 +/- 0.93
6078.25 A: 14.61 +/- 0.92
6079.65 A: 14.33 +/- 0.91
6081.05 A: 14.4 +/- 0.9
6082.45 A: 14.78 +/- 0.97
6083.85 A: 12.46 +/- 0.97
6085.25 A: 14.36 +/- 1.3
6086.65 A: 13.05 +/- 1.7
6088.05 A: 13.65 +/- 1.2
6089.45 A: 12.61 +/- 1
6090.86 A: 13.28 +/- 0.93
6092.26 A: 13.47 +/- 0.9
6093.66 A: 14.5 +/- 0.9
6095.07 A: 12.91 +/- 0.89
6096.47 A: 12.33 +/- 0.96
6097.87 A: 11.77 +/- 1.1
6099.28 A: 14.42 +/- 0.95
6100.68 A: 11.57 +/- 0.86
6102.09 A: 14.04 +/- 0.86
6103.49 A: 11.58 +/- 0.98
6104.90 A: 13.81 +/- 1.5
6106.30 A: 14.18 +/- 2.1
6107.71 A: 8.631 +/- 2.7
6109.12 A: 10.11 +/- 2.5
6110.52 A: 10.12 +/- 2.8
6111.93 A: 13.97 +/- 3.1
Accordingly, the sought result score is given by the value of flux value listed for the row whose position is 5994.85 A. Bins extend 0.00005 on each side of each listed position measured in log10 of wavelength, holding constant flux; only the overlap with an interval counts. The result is 12.75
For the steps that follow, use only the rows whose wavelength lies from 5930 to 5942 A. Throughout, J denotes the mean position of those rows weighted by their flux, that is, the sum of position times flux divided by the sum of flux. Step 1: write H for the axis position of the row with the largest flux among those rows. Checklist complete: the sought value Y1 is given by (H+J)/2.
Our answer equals 5936.4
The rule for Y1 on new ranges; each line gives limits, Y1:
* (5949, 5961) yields 5955.7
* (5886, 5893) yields 5888.8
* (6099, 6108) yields 6101.3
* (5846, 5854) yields 5849.3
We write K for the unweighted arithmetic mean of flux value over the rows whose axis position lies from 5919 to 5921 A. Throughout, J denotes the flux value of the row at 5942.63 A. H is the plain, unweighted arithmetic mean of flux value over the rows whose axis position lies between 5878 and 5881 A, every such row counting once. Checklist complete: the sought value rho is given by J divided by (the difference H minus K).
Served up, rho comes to -8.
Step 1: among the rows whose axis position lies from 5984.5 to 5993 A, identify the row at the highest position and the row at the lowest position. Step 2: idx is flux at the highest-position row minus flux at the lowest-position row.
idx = 0.67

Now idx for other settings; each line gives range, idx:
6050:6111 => -4.68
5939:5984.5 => 0.64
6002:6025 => 0.44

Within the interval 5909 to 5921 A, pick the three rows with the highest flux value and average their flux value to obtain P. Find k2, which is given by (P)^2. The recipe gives 203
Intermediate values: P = 14.2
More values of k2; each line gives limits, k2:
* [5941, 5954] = 183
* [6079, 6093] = 211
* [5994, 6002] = 180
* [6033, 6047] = 203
